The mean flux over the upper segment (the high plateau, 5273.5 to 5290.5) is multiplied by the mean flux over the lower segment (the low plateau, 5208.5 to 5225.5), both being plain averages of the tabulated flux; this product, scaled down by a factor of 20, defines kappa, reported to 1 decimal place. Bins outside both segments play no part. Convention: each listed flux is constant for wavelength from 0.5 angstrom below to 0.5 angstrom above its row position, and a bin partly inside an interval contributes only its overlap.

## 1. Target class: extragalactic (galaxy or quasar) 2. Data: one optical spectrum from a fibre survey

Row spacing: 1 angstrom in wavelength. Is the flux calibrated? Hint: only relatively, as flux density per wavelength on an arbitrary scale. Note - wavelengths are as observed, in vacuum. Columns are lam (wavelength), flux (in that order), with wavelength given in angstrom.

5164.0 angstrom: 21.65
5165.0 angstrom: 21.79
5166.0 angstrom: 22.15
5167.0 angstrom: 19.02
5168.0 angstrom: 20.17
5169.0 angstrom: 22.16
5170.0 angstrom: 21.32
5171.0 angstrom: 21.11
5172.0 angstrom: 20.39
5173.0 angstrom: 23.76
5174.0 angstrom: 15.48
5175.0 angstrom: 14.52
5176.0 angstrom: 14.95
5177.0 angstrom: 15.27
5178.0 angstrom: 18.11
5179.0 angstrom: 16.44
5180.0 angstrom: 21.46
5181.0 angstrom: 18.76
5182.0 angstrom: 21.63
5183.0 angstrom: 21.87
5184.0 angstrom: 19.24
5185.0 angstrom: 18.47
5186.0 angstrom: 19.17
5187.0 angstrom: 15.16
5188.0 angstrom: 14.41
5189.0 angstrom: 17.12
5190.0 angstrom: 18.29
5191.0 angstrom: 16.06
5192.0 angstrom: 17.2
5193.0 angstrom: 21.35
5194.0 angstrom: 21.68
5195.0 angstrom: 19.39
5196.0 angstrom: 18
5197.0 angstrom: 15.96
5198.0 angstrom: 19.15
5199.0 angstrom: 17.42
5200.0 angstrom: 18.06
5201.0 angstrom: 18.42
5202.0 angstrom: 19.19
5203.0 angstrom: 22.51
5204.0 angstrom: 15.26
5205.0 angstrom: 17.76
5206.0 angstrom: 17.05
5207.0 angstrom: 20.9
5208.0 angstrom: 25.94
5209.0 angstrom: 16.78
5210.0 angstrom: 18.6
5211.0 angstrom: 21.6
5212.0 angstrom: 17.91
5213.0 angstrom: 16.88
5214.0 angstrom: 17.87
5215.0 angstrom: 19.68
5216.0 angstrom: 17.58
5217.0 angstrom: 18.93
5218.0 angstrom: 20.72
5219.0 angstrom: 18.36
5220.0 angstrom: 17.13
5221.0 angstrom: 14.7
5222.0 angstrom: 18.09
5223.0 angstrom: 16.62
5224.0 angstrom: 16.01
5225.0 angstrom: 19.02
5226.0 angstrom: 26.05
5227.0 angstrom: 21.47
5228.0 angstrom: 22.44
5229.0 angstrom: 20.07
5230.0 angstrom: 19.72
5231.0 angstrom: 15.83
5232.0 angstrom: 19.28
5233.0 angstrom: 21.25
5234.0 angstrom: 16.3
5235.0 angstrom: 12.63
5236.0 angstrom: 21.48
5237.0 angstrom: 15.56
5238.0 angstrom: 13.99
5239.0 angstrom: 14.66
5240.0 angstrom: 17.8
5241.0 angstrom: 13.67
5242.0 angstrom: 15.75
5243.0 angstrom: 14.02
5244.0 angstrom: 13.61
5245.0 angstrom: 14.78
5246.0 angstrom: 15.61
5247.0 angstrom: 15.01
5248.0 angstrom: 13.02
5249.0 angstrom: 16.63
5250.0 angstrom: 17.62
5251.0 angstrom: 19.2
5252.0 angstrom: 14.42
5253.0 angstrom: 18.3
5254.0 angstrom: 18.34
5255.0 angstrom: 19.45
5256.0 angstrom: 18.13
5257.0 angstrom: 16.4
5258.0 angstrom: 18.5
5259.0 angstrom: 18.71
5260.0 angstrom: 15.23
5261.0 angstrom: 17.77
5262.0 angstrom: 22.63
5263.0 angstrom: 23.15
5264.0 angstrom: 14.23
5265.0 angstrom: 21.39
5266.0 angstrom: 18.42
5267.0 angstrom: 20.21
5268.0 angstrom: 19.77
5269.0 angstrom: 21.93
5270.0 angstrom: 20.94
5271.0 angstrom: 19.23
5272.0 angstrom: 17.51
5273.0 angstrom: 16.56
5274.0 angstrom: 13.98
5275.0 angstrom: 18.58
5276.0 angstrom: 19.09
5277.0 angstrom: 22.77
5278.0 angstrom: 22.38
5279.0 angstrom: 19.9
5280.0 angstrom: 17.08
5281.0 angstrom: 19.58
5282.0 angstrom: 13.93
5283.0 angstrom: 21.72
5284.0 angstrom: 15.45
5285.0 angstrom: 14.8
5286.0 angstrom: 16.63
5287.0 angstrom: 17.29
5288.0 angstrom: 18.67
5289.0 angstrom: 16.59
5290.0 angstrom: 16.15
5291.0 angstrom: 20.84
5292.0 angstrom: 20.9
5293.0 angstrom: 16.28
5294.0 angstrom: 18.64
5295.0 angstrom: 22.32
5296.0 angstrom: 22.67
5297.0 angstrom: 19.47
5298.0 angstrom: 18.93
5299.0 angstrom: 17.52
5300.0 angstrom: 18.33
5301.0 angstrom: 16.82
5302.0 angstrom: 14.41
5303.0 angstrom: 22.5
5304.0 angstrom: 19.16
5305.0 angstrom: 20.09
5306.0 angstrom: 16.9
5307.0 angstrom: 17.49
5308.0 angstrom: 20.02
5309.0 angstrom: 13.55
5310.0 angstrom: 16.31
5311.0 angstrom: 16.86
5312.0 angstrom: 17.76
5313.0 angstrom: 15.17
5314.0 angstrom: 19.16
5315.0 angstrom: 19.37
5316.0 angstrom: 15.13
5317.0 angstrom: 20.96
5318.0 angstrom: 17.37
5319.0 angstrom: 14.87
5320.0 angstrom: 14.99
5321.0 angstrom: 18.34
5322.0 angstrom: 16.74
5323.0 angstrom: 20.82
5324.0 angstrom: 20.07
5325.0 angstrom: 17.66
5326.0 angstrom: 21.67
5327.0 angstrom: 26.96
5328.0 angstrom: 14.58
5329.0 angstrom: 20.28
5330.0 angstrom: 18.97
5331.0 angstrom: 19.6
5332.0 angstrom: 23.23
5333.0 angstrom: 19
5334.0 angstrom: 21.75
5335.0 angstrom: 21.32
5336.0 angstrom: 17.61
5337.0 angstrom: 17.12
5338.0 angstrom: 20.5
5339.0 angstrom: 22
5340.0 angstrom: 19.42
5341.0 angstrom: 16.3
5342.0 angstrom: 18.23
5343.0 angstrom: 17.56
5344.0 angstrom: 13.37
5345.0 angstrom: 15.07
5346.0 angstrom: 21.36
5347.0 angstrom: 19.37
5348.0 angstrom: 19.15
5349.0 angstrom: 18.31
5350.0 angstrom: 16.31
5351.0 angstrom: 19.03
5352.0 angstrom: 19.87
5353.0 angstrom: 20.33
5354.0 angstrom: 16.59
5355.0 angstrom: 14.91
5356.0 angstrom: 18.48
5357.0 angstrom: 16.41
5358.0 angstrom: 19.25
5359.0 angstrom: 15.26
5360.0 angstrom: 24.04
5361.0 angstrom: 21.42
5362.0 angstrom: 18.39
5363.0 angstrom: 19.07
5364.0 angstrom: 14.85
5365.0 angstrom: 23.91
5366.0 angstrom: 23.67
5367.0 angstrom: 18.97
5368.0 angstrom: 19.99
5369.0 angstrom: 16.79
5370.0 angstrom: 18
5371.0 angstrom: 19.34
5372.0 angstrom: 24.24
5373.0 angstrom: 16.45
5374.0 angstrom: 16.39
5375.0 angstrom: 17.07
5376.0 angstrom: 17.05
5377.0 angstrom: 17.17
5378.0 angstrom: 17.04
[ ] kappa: 16.2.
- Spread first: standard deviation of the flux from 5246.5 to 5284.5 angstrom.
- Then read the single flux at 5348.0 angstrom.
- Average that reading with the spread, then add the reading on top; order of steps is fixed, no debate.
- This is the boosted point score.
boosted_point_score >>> 30.1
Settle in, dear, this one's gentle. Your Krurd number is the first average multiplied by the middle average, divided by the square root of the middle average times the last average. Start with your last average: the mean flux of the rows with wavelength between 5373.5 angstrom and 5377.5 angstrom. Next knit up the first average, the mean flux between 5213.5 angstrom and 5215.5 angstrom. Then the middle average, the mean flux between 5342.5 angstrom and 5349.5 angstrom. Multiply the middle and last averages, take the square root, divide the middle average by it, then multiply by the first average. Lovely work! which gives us 19.2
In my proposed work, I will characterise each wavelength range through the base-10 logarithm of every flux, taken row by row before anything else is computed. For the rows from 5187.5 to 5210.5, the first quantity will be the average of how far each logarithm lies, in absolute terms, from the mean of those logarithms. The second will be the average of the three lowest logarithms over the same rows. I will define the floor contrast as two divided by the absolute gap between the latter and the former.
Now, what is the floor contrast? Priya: 1.76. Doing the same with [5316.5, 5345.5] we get 1.82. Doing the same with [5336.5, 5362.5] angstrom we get 1.80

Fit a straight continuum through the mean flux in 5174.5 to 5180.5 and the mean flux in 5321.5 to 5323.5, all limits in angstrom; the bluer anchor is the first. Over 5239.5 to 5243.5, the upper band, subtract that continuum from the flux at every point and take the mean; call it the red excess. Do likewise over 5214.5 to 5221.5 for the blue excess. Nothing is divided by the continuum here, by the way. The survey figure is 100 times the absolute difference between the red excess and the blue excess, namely 317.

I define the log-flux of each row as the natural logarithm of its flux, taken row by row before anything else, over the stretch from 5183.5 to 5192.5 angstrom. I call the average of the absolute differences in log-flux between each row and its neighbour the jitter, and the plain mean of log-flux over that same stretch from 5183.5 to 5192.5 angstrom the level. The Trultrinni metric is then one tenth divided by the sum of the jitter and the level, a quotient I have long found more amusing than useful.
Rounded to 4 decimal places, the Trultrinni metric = 0.0340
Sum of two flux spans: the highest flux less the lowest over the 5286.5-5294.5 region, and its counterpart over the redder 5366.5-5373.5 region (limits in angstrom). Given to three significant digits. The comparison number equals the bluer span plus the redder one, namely 12.5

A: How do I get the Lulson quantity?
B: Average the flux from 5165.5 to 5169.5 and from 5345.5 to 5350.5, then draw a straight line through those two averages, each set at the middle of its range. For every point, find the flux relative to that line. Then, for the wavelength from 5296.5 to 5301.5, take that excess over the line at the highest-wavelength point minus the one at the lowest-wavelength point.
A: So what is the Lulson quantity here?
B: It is -2.6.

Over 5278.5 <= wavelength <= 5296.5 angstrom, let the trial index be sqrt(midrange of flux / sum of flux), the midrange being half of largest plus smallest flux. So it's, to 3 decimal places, 0.236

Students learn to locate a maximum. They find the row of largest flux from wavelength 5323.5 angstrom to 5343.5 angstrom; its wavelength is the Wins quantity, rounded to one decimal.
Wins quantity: 5327.0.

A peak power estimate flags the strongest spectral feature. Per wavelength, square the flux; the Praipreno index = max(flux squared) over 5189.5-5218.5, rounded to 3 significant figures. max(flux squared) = 673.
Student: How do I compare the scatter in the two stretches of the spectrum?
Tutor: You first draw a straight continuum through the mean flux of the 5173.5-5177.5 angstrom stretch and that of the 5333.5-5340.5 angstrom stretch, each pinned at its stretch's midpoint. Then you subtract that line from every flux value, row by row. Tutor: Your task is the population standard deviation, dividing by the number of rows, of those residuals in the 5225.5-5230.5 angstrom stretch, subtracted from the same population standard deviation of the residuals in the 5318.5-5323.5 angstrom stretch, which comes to -0.1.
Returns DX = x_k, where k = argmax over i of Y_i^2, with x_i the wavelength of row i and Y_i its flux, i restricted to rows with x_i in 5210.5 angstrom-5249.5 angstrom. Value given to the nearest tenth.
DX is 5226.0 angstrom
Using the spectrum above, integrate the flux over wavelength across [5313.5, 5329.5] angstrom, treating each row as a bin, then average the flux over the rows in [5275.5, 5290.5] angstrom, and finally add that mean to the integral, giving 317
